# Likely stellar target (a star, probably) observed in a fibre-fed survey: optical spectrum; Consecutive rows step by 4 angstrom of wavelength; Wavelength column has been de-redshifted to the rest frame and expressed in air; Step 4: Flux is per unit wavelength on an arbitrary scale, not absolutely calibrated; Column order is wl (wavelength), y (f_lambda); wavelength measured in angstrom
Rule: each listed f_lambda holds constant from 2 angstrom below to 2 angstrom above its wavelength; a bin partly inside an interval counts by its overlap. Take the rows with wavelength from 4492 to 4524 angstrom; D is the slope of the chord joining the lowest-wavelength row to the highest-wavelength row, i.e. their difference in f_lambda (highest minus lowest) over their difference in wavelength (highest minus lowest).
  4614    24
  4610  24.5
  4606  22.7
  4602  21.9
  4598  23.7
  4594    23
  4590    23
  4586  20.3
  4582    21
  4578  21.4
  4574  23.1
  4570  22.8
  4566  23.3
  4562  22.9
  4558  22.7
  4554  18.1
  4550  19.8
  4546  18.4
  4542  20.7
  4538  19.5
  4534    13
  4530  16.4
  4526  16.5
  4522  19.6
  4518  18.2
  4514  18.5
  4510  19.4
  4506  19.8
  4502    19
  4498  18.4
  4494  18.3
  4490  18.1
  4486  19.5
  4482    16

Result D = 0.05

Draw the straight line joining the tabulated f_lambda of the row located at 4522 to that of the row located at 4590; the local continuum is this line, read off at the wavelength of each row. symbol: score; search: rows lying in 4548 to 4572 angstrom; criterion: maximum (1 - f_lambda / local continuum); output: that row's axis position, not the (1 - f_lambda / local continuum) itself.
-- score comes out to 4554 angstrom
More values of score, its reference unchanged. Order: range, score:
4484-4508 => 4498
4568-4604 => 4586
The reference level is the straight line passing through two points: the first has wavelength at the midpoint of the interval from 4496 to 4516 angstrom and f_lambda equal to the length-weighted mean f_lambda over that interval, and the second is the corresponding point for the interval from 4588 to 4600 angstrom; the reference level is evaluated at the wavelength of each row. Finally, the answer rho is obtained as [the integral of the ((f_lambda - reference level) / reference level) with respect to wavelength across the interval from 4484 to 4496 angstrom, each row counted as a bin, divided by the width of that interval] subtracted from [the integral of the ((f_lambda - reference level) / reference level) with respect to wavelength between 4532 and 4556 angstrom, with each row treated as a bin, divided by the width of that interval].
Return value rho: -0.15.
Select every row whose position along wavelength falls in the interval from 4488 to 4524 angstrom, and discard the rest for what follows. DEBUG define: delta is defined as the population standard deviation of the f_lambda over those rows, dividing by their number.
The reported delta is 0.6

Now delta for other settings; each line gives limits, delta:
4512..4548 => 2.2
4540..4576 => 2.0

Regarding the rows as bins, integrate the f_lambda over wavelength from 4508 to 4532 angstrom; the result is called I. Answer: 434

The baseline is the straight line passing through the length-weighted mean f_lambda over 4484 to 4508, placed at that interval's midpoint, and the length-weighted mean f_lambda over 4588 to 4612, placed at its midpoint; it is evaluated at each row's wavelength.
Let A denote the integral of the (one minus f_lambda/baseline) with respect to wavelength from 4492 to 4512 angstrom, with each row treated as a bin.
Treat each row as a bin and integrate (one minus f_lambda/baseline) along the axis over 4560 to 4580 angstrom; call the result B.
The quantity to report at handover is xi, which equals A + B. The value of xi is -0.6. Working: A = 0.1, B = -0.7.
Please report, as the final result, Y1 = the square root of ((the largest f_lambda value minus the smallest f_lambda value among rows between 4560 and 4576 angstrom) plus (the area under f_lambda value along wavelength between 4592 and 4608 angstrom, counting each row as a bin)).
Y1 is 19.1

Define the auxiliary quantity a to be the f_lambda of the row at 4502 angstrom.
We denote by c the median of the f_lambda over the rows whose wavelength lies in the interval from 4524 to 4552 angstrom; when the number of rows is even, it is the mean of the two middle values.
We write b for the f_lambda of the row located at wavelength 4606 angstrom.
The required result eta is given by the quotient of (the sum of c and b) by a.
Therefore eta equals 2.16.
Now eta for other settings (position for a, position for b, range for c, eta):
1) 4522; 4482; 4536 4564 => 1.83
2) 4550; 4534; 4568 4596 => 1.81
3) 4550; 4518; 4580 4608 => 2.07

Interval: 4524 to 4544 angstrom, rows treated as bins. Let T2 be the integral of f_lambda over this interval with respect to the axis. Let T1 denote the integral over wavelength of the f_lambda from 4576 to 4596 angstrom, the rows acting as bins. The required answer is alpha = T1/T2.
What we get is 1.26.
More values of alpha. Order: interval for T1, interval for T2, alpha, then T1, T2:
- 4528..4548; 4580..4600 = 0.79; 352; 444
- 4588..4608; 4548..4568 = 1.07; 457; 427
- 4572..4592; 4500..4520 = 1.15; 435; 380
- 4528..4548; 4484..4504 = 0.94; 352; 373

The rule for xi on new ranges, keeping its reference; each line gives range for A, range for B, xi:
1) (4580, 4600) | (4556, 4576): -0.7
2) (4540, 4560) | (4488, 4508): 1.3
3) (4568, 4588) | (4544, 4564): 1.3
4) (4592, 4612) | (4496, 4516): 0.3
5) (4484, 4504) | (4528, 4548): 3.0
